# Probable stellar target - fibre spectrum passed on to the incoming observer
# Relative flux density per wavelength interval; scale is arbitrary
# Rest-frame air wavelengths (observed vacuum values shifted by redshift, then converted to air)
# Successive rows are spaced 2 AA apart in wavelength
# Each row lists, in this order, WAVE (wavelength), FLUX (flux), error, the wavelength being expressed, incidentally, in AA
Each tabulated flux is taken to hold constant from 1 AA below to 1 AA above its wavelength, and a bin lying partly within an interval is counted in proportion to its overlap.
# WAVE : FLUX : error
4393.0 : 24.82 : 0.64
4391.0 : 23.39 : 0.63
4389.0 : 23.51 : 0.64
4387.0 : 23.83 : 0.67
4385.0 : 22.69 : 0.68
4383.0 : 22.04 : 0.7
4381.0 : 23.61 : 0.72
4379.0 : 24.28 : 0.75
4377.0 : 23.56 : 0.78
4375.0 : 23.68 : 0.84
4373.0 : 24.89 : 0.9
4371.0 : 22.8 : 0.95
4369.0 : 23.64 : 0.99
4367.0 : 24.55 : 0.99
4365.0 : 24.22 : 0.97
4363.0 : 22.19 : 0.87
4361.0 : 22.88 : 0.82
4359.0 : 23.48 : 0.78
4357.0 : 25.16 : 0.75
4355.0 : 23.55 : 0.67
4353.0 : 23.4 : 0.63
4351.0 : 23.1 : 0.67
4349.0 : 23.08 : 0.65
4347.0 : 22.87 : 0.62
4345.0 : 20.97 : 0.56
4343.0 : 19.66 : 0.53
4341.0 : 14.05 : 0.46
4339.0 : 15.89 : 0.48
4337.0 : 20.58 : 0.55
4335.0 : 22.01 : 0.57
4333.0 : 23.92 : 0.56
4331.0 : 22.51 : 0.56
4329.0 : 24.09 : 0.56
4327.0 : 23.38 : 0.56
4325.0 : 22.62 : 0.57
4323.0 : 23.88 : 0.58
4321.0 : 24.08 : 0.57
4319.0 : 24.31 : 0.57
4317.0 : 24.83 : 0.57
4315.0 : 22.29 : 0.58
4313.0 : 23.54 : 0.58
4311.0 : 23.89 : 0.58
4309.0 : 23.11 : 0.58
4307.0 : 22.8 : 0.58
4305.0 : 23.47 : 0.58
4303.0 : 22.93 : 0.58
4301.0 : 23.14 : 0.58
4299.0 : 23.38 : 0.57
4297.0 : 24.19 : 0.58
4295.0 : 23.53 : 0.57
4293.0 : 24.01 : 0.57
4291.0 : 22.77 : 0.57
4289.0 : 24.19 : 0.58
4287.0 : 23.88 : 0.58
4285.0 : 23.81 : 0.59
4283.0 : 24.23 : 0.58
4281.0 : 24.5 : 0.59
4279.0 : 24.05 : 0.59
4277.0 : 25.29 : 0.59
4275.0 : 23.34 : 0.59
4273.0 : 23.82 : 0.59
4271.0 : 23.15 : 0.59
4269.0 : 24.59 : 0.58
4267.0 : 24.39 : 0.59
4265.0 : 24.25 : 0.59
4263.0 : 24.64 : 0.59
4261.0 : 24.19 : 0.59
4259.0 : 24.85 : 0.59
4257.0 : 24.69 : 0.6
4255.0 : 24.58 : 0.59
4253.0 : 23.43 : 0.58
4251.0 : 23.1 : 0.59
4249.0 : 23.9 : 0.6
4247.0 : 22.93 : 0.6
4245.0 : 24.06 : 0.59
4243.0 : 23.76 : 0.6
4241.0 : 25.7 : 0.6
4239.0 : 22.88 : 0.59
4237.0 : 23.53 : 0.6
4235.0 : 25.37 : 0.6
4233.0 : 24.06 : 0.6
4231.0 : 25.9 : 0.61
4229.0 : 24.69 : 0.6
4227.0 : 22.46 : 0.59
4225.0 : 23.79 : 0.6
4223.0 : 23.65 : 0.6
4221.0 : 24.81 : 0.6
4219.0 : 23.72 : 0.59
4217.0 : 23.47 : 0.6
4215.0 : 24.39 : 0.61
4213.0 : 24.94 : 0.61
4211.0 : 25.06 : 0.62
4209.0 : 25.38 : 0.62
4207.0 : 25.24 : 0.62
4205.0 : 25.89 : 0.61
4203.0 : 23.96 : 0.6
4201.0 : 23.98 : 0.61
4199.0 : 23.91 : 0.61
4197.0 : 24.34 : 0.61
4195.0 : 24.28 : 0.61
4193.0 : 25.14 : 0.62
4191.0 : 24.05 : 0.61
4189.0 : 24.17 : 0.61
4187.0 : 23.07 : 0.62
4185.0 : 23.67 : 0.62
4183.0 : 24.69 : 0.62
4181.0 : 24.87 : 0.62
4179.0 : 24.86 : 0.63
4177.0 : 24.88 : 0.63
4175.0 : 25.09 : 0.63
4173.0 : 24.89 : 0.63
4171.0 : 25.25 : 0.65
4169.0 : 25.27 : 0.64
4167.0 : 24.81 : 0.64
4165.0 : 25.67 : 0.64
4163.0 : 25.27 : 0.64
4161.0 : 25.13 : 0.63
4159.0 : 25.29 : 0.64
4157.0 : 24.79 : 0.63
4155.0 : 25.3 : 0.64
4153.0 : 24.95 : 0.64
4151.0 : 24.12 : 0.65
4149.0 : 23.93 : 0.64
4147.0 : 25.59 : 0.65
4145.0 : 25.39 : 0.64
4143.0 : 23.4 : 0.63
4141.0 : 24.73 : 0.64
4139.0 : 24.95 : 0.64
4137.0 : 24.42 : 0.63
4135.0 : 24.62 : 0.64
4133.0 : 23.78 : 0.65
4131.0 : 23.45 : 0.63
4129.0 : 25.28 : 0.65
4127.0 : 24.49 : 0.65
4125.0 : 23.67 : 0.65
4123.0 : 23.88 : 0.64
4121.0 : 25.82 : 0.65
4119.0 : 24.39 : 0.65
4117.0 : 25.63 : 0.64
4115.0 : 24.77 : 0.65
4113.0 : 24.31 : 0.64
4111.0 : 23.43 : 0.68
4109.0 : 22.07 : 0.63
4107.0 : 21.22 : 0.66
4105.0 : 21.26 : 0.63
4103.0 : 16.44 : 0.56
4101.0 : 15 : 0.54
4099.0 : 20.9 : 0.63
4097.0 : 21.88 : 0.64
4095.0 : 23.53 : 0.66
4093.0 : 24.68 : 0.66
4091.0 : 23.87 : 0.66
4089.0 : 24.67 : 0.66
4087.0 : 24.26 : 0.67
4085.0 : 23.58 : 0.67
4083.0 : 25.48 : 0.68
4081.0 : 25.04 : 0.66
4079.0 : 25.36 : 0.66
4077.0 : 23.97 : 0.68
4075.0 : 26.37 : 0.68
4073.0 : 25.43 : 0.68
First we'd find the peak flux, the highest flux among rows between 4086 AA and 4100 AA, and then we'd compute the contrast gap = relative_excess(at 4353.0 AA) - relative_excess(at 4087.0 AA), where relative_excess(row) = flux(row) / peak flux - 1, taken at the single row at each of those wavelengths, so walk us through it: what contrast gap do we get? -0.035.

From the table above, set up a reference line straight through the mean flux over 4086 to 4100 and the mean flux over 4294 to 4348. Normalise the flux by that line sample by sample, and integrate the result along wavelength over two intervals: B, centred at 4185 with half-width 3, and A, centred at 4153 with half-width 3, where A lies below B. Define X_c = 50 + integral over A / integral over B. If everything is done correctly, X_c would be 51.0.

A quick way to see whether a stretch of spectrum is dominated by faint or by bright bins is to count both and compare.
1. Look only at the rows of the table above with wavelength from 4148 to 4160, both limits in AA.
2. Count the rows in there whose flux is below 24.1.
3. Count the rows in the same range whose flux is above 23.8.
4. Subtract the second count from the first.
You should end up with -5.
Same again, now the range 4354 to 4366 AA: 2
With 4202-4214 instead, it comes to -5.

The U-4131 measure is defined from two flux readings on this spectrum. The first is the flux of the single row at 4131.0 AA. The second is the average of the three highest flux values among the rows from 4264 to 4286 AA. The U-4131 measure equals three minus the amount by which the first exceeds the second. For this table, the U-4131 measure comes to 4.3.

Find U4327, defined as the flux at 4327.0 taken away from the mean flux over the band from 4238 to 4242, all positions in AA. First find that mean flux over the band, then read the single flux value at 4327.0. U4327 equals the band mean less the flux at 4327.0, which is 0.9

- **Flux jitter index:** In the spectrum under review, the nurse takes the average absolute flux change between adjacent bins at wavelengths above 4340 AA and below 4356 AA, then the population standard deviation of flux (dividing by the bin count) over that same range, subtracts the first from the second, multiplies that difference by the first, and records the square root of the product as 1.5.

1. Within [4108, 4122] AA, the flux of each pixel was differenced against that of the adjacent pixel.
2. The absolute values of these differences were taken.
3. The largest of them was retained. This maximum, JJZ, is 1.4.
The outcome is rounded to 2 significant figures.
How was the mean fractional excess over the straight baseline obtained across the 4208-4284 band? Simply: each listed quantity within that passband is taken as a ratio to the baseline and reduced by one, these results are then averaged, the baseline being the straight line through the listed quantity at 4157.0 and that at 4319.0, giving -0.013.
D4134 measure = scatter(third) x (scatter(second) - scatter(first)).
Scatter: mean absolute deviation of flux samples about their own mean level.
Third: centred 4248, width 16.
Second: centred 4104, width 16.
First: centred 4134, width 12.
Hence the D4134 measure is 1.1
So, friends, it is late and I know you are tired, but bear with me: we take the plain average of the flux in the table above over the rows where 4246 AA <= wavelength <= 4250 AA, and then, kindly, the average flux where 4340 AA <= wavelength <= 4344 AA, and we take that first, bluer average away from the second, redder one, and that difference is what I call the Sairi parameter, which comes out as -6.6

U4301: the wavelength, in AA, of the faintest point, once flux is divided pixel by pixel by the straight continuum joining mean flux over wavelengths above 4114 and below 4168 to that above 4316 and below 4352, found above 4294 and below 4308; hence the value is 4307.0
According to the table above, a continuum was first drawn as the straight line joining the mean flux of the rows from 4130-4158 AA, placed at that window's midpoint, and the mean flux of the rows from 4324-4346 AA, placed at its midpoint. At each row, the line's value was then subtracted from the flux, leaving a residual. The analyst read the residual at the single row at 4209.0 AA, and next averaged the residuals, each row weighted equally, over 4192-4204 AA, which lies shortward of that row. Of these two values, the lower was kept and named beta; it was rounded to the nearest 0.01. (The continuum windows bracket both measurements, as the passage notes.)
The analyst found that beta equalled 0.77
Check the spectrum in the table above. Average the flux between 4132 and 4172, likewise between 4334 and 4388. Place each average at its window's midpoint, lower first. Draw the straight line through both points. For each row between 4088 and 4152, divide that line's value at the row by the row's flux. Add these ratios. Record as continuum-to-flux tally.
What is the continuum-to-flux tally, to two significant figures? 35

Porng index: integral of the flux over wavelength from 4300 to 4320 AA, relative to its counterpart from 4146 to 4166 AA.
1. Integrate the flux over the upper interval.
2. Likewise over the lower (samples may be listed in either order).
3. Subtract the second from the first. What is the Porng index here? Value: -31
